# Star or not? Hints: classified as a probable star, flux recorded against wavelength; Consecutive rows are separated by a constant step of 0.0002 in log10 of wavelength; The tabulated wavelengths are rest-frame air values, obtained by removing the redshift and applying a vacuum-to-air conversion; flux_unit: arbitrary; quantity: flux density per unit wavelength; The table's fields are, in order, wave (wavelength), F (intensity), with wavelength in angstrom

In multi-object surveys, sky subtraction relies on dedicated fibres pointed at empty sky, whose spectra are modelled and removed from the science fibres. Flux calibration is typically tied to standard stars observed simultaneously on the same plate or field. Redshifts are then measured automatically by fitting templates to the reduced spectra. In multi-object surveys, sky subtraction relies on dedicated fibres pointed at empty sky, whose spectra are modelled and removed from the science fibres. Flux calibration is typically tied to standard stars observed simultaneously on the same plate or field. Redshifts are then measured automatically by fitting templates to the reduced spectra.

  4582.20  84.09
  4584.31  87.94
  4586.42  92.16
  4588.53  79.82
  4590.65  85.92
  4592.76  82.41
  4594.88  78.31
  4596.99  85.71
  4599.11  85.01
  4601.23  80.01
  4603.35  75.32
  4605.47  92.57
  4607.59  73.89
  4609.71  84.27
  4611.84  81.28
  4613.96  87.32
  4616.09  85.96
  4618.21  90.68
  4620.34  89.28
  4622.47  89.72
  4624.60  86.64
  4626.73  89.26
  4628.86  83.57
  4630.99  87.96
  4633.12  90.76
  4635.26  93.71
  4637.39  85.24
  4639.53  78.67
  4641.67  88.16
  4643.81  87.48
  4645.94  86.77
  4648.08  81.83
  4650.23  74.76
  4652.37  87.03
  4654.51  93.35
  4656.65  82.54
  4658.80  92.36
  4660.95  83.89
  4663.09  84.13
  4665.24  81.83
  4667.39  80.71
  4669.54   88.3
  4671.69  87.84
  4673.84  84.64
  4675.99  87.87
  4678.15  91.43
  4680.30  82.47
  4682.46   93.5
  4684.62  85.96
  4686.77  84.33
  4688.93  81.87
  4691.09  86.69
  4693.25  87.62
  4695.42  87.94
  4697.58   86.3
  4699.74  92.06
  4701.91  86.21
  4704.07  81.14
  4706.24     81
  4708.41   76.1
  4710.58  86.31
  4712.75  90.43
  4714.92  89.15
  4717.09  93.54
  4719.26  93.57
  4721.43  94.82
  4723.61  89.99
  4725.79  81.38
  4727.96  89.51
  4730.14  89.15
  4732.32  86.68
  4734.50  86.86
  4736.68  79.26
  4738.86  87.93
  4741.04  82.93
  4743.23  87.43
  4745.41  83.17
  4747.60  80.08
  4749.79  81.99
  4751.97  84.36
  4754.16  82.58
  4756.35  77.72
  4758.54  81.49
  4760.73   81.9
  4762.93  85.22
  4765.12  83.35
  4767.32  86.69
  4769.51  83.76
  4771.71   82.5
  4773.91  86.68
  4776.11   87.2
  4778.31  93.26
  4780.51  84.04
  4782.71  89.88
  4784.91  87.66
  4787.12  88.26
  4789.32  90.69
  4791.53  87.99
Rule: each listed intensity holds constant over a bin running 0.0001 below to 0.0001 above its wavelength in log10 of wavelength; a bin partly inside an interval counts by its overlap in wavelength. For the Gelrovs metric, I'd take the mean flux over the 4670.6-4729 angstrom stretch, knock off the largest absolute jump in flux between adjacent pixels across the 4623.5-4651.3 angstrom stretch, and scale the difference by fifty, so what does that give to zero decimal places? 3884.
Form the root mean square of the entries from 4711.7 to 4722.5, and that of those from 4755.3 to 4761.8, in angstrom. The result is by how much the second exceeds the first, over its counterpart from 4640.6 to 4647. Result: -0.14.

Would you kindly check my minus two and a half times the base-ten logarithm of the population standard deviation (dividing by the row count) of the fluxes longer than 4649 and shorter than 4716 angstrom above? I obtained -1.64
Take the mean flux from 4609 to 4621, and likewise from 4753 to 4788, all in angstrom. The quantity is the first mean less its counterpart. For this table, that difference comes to 1.3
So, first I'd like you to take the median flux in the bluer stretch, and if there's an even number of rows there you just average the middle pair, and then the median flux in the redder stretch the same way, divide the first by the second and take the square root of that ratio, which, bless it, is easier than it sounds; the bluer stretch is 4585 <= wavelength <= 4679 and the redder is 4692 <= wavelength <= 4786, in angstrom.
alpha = 1.00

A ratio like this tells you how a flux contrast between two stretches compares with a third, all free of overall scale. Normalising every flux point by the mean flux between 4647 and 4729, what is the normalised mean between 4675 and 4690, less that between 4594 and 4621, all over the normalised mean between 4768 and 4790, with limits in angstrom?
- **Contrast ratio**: 0.034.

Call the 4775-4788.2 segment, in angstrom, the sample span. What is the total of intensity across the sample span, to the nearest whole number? 530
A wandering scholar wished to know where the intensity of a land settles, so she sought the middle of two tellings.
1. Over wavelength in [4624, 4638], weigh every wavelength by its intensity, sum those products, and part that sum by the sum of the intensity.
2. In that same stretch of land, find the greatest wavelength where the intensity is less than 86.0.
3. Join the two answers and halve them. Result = 4634.2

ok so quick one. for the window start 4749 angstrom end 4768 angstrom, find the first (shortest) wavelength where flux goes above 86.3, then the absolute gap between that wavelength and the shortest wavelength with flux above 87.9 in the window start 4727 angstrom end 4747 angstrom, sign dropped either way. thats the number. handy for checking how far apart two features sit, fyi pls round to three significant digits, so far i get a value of 39.4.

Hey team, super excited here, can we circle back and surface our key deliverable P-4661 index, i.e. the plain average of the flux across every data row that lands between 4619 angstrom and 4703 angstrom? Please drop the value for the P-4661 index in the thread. 86.5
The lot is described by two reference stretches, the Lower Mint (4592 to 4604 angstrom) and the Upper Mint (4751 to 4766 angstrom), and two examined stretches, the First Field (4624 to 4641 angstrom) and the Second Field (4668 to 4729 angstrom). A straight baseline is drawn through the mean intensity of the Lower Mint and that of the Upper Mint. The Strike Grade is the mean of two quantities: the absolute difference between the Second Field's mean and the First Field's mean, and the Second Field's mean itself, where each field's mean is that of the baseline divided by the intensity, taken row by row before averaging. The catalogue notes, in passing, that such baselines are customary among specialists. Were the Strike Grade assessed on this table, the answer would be 0.473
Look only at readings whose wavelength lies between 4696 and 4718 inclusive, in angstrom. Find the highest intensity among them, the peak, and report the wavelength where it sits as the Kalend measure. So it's 4717.09 angstrom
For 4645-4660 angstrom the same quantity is 4654.51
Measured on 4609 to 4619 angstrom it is 4618.21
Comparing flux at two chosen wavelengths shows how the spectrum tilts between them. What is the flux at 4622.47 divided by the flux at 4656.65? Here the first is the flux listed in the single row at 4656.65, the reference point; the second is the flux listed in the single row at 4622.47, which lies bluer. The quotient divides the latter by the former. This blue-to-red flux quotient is 1.09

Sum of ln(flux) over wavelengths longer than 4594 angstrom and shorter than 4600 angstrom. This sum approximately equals 13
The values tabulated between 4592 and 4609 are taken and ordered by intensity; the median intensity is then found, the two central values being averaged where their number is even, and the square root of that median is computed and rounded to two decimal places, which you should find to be 9.01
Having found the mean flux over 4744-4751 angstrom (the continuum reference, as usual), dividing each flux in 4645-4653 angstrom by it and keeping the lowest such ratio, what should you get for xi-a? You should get 0.91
